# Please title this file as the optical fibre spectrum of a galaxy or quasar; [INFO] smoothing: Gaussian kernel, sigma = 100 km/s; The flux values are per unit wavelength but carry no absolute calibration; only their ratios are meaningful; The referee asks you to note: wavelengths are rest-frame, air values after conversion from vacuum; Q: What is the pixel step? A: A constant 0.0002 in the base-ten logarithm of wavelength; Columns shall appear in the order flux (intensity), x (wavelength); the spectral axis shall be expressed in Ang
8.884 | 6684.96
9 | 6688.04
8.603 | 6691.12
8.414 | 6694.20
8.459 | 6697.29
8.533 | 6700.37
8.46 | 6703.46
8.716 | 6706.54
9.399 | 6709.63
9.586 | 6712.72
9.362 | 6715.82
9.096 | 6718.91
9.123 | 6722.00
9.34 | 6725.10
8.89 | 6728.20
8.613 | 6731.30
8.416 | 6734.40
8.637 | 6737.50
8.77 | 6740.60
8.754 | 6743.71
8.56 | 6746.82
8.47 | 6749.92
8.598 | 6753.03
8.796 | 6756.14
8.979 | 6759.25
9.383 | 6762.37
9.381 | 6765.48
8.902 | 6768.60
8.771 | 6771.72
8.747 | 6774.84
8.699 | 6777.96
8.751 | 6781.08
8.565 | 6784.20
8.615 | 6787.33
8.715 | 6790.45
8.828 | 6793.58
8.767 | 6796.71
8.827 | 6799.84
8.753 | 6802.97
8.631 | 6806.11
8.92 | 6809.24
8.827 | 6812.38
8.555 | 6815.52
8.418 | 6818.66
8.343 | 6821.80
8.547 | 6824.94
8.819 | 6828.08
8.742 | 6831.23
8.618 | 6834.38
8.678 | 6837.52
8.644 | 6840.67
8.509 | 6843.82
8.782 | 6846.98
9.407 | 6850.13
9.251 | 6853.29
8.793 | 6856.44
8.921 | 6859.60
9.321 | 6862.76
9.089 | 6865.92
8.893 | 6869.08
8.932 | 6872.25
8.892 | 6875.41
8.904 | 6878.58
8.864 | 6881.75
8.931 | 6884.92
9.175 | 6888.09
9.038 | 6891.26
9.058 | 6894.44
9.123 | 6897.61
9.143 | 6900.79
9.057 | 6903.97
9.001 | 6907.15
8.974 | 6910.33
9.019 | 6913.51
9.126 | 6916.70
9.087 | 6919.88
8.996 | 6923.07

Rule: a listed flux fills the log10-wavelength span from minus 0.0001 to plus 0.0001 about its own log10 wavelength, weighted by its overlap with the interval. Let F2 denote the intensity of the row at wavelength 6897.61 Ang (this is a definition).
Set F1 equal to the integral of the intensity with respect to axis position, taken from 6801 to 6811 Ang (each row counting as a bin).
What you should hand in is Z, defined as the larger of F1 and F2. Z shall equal 88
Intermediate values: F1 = 88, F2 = 9.123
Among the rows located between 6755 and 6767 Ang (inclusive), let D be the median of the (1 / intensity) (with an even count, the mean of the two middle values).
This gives 0.109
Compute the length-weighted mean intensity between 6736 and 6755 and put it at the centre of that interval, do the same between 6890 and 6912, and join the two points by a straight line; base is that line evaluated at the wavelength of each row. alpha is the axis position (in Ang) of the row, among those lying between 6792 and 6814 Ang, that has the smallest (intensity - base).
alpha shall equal 6806.11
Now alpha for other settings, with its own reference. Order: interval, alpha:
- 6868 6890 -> 6881.75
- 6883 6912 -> 6910.33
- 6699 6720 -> 6703.46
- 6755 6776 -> 6774.84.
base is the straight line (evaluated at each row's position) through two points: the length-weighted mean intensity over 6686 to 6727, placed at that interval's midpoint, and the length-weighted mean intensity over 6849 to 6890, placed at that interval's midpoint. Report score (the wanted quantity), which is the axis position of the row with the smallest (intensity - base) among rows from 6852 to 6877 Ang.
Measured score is 6856.44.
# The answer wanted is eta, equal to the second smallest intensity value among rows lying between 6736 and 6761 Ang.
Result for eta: 8.56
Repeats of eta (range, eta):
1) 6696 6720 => 8.46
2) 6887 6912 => 9.001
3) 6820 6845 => 8.509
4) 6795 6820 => 8.555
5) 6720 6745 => 8.613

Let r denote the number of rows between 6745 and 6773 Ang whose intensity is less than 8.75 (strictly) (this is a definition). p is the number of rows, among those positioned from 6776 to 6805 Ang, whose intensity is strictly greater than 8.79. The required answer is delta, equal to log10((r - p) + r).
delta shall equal 0.60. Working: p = 2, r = 3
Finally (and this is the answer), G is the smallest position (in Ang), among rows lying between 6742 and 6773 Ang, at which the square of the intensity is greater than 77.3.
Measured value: 6756.14 Ang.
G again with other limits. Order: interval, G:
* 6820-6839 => 6828.08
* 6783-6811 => 6793.58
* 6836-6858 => 6850.13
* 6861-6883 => 6862.76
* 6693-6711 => 6709.63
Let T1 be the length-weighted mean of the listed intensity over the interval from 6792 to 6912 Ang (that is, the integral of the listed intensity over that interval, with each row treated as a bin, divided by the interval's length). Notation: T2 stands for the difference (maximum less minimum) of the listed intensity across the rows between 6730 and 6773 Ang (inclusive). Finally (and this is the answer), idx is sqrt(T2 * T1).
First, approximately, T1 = 8.87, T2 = 0.97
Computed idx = 2.93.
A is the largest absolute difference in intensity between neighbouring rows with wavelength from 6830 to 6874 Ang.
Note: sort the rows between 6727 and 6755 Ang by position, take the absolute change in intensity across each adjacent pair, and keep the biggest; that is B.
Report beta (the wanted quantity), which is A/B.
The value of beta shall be 2.3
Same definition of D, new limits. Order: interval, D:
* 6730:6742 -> 0.116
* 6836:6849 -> 0.115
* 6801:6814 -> 0.114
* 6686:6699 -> 0.117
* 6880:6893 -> 0.111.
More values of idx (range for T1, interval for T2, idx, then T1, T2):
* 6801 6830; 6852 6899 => 2.14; 8.65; 0.53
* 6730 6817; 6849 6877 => 2.32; 8.76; 0.61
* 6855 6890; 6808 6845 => 2.28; 8.98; 0.58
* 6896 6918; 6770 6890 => 3.11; 9.06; 1.06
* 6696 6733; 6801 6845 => 2.27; 8.97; 0.58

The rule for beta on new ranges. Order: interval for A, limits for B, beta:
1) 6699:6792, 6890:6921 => 6.4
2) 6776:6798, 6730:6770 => 0.4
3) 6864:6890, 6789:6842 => 0.8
